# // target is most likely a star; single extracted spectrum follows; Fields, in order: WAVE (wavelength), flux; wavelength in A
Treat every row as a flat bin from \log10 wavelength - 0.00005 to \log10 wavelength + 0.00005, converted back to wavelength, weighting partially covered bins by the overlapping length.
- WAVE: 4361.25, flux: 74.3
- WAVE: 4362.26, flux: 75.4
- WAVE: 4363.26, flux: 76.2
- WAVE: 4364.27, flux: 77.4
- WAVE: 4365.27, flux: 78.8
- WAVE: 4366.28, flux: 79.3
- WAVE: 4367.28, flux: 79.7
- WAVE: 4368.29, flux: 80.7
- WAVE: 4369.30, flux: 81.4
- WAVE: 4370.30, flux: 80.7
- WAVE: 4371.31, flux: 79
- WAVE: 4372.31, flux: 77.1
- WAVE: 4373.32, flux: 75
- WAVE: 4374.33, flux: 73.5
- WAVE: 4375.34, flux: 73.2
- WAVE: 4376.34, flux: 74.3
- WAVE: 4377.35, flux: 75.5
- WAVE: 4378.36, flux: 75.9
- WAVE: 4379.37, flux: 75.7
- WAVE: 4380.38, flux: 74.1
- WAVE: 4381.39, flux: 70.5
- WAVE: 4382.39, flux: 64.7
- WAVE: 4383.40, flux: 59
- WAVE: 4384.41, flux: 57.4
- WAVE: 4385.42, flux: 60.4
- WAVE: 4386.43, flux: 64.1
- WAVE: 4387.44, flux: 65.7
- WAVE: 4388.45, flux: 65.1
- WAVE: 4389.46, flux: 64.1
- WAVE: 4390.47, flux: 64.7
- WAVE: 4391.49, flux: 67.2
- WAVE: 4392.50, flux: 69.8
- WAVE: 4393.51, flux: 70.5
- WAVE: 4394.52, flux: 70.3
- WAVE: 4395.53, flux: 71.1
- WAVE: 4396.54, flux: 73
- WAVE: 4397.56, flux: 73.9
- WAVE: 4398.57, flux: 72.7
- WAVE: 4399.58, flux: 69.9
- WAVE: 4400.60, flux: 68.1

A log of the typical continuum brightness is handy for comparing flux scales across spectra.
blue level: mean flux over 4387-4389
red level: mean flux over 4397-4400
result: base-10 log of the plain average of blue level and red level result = 1.84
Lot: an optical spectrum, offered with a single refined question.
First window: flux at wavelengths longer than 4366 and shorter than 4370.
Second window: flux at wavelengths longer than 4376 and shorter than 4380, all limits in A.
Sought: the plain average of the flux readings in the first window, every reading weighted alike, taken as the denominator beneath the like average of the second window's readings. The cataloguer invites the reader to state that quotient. 0.94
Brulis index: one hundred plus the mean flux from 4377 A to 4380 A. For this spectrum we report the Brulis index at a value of 176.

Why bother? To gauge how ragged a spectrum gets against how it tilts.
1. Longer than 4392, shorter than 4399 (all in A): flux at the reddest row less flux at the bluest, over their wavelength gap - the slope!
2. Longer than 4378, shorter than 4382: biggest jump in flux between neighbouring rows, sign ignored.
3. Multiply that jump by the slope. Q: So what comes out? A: 1.7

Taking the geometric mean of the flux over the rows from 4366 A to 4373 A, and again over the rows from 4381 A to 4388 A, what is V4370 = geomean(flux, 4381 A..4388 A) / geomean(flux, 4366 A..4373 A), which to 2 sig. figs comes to 0.79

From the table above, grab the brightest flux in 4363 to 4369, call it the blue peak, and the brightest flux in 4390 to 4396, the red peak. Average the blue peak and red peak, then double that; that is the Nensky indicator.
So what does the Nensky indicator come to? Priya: 152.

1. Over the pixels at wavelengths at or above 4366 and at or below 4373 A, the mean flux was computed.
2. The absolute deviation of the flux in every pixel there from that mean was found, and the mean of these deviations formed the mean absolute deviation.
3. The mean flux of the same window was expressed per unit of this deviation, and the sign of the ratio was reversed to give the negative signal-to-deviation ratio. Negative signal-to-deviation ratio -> -75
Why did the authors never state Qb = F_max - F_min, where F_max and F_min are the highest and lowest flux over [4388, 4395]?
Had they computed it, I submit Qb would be 6.4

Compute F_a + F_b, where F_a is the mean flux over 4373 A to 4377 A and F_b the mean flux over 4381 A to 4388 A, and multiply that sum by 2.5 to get 343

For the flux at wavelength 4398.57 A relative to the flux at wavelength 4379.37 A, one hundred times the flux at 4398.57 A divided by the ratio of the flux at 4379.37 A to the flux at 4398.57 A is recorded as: 6982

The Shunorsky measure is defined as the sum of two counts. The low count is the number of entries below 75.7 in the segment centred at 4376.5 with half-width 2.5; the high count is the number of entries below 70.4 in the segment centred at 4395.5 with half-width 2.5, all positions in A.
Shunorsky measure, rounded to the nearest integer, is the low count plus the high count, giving 5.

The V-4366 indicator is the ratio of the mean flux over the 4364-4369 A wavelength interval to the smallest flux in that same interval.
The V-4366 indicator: 1.02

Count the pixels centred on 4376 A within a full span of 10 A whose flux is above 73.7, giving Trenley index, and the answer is 8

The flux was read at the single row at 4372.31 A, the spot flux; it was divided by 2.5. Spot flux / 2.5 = 30.8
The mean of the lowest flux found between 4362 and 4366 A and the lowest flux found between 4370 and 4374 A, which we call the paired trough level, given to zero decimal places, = 75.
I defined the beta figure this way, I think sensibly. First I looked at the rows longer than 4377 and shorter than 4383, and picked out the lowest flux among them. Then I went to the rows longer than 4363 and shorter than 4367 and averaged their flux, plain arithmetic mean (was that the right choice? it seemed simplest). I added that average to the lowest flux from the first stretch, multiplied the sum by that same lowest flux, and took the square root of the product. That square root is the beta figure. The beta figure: 96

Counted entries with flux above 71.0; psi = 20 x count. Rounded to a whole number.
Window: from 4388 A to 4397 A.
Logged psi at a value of 40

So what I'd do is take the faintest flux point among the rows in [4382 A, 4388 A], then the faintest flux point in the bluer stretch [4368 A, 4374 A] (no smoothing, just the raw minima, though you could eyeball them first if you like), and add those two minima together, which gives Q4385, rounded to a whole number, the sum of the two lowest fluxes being 132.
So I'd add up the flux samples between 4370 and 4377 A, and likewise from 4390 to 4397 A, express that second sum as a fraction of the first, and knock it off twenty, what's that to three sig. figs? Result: 19.1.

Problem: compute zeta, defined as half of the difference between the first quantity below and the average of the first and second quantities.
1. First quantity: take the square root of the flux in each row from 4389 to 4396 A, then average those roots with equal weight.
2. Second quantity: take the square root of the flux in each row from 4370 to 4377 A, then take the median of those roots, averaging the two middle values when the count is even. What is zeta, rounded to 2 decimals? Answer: -0.10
